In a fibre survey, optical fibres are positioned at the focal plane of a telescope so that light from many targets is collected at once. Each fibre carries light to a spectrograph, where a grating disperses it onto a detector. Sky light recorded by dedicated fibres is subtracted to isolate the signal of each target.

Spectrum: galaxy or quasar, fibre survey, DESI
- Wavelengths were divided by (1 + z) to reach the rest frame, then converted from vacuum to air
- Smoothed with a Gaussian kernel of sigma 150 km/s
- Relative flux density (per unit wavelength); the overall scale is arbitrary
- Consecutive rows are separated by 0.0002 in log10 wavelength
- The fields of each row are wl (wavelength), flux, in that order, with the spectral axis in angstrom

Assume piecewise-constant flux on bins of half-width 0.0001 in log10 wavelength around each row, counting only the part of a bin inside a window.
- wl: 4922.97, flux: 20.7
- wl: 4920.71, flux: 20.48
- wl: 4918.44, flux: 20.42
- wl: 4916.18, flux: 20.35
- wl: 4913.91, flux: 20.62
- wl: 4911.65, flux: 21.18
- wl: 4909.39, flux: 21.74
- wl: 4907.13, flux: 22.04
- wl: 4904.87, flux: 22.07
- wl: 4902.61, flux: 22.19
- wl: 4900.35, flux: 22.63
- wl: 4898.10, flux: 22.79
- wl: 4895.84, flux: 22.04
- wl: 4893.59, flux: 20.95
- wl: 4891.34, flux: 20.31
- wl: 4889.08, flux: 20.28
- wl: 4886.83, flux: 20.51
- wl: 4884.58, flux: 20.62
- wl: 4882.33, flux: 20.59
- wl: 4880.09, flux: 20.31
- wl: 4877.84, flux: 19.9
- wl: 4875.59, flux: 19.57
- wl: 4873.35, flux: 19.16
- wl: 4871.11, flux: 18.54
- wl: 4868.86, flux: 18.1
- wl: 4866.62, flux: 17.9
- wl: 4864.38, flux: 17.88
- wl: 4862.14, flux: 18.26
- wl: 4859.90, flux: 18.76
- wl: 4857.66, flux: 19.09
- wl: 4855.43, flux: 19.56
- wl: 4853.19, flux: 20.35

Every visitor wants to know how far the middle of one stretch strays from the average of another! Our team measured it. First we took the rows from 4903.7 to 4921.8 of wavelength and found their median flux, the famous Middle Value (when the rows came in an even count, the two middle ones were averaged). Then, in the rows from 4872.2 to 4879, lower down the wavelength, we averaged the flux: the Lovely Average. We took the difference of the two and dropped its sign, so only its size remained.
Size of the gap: 1.4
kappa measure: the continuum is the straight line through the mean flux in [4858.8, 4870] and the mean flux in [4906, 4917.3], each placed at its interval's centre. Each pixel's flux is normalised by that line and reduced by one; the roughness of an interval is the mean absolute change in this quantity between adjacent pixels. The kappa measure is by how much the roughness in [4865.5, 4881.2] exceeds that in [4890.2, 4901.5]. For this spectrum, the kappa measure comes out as -0.015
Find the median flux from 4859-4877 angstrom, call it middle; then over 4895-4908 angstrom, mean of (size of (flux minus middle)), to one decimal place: 3.9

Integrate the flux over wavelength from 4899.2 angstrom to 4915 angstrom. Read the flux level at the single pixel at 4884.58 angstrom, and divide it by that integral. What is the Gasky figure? 0.060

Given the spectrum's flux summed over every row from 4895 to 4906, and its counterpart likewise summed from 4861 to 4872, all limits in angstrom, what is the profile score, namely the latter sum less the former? -21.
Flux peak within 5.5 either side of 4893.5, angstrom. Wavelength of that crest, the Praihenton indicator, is 4898.10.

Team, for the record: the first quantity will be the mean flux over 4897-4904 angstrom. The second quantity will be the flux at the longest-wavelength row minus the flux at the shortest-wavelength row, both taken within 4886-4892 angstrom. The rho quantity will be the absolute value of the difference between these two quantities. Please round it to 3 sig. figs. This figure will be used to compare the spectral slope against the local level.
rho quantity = 22.7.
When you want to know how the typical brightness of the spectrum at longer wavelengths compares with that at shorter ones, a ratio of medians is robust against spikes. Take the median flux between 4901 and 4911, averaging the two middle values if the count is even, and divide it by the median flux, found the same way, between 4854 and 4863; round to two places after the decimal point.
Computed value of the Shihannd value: 1.17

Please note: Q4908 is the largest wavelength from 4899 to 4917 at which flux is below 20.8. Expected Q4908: 4916.18 angstrom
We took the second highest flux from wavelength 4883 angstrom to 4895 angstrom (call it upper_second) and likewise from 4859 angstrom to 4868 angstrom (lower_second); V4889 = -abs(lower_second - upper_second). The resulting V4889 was -2.4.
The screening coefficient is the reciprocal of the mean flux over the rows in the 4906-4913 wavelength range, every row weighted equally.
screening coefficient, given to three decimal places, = 0.046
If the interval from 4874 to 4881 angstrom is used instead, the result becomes 0.050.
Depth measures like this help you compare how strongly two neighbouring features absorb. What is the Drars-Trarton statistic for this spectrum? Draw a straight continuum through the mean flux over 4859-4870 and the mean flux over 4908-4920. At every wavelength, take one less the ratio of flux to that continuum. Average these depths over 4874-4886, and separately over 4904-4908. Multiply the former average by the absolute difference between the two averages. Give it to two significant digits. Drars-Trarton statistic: -0.0011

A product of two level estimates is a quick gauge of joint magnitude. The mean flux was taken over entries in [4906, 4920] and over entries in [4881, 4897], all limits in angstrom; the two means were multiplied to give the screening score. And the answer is 437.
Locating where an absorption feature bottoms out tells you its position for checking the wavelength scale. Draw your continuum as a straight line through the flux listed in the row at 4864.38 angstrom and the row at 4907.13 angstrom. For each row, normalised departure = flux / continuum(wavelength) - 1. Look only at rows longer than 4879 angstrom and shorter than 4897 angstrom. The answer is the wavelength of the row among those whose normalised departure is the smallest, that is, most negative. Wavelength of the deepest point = 4891.34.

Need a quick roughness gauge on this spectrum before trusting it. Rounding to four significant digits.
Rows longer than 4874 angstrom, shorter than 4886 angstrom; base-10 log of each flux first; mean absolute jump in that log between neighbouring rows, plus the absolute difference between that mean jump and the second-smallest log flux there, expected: 1.299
